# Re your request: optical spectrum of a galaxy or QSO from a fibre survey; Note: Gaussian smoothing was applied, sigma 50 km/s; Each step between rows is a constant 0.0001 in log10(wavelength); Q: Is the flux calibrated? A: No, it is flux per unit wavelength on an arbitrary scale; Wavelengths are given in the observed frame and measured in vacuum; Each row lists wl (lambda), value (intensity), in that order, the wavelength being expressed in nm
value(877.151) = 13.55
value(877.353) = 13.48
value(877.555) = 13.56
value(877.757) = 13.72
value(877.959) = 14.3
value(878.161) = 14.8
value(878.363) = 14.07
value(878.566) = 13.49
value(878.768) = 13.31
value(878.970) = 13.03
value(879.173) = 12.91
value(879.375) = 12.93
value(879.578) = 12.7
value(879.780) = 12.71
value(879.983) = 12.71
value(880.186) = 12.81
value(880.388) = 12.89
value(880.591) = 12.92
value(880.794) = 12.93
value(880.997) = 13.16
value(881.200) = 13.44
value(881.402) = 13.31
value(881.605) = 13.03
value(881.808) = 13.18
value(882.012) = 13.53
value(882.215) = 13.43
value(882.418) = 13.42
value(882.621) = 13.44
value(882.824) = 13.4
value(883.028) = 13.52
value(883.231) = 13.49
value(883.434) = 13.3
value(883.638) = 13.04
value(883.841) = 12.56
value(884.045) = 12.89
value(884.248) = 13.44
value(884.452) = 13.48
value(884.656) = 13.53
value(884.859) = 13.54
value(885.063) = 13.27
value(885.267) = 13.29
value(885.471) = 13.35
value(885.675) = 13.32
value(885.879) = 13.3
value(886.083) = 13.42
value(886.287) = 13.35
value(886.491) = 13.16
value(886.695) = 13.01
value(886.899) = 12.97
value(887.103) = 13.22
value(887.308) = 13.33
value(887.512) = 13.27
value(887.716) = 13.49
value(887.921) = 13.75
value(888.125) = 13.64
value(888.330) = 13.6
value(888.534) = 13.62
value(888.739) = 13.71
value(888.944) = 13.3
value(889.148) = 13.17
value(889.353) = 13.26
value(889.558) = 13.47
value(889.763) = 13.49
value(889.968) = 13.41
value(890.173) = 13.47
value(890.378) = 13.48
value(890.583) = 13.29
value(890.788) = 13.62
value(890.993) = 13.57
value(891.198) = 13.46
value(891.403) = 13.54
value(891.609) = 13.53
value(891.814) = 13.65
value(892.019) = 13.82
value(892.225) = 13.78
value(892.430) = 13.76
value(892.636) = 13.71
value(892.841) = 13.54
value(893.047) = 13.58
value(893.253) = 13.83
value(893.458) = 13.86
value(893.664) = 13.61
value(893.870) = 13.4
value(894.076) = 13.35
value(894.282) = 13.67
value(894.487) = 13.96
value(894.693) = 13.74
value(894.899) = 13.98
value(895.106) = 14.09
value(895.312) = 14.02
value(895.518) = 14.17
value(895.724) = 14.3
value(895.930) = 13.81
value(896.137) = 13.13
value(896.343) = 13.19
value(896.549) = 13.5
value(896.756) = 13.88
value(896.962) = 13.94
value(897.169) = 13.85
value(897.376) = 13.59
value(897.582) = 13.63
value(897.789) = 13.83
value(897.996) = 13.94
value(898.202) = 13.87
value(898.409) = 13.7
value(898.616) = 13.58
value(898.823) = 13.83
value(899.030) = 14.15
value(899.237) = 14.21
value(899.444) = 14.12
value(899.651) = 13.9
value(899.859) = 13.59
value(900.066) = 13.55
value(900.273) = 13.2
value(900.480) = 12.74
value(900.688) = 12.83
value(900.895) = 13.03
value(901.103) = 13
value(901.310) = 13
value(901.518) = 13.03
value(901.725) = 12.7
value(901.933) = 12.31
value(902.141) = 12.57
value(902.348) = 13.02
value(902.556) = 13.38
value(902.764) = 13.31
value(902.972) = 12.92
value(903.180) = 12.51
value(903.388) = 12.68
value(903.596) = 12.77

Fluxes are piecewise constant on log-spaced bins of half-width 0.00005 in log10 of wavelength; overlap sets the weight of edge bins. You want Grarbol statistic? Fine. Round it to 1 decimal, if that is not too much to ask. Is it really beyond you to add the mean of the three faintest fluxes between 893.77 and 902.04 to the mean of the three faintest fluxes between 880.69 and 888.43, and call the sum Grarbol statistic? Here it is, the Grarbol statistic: 25.4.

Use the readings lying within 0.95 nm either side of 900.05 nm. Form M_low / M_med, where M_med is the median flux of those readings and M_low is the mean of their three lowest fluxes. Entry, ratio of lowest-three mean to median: 0.950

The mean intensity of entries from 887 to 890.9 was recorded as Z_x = 13.5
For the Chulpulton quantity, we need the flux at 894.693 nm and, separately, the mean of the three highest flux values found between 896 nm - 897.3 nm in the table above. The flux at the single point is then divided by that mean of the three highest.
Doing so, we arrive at 0.989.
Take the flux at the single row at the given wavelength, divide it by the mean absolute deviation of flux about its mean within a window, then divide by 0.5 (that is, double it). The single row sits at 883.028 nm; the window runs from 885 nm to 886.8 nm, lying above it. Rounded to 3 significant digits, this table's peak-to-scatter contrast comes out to 317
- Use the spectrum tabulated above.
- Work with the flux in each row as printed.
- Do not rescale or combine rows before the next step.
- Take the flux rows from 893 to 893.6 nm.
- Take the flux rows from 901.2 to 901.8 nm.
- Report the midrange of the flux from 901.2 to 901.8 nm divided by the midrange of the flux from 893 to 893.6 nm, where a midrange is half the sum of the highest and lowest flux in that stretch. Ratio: 0.94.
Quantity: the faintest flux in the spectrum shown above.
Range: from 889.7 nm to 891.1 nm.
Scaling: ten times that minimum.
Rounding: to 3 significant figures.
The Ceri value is 133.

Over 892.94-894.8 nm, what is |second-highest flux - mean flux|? 0.19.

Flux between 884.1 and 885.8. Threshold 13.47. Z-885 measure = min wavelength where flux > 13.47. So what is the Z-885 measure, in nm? 884.452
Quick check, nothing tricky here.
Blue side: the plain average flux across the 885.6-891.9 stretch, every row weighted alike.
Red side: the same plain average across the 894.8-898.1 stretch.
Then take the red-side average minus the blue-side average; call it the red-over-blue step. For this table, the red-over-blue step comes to 0.39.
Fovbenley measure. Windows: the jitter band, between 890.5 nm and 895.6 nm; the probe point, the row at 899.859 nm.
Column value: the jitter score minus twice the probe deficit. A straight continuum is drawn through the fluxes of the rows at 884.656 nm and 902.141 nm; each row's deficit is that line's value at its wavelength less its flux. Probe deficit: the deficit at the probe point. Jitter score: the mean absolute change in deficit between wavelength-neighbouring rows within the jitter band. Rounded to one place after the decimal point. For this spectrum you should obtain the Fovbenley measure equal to 1.9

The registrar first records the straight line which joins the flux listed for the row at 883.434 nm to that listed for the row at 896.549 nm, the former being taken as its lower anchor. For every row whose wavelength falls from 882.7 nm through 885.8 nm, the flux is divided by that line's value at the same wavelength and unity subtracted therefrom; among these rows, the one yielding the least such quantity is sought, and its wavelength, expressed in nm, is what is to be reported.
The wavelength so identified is 883.841 nm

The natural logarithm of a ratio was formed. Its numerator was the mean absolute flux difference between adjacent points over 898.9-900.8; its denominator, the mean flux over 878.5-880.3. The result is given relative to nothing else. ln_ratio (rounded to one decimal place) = -4.2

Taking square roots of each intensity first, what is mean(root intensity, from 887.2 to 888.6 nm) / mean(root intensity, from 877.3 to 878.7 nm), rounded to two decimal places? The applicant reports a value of 0.99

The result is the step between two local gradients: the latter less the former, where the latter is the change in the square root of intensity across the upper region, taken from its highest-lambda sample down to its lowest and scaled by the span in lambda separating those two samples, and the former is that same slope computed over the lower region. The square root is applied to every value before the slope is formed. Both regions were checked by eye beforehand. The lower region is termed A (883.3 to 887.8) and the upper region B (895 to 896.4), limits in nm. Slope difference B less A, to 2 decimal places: -0.10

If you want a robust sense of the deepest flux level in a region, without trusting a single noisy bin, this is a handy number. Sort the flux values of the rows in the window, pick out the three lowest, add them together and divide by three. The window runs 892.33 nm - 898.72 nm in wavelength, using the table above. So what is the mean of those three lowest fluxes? 13.2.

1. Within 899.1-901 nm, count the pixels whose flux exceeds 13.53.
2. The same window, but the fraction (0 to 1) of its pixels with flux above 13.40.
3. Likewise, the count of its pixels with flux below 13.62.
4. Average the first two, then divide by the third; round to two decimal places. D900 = 0.46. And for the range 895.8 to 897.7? 0.85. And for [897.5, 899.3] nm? 5.00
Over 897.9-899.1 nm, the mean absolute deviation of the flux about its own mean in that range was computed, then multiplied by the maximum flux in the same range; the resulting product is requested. 2.0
